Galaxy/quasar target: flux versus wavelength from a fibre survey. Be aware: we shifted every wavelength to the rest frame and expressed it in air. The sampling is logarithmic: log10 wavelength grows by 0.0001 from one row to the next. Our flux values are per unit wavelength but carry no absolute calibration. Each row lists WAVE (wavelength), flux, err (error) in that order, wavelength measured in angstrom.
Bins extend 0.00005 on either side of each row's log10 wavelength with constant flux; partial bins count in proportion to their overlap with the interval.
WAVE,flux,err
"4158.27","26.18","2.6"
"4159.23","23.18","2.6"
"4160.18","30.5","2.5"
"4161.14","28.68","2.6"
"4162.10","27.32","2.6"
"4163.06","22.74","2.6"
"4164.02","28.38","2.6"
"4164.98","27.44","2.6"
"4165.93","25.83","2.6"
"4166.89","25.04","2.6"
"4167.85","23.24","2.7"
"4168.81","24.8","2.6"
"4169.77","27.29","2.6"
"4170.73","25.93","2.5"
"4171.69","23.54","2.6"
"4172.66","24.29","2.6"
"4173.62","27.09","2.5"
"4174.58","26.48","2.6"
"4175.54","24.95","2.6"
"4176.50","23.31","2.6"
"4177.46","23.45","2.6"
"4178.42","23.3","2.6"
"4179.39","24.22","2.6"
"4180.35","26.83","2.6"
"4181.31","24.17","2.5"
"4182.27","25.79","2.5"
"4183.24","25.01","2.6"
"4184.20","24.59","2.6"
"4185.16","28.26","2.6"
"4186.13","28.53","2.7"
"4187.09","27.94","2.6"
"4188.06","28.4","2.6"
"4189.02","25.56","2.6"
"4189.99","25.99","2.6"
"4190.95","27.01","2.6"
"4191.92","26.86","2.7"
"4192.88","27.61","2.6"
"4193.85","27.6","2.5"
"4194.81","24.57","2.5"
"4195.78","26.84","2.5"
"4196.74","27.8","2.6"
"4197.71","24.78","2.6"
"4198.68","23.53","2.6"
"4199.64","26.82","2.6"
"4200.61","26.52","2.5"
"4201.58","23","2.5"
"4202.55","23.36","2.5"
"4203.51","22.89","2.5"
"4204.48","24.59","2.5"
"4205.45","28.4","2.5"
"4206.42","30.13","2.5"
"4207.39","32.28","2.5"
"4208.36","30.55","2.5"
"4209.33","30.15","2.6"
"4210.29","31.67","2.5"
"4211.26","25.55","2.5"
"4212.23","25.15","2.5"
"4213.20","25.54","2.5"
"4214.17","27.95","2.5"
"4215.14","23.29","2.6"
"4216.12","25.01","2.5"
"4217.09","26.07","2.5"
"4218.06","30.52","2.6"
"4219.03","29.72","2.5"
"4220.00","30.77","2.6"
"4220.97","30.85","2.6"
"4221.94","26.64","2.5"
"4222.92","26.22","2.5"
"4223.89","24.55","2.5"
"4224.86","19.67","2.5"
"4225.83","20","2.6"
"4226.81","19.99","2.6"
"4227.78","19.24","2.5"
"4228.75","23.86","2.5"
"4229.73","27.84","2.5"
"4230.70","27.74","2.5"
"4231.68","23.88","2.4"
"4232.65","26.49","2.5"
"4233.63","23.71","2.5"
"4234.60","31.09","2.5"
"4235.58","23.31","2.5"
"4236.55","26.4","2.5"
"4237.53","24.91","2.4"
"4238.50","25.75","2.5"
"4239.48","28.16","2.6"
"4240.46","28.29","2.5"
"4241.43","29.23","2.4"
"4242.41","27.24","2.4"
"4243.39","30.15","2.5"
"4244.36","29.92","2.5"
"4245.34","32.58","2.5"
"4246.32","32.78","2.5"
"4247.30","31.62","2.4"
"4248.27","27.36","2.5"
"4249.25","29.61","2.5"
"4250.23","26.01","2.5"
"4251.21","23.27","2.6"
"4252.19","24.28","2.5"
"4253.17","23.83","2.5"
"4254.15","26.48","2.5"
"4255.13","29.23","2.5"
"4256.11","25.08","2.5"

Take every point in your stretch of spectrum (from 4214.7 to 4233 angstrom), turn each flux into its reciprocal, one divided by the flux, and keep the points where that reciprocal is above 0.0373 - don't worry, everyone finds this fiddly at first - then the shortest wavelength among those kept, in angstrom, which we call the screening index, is 4215.14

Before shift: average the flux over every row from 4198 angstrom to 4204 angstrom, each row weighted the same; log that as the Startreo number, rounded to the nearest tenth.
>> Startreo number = 24.4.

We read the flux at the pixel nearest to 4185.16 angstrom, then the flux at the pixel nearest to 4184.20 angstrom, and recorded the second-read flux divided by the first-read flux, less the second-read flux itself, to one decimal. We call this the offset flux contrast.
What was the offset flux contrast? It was -23.7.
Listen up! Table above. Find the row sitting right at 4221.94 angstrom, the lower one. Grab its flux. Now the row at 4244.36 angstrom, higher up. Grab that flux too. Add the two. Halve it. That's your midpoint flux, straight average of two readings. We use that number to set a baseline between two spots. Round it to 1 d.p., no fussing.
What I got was 28.3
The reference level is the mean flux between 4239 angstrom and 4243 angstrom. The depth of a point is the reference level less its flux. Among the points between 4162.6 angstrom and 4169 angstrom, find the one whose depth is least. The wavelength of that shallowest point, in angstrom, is 4164.02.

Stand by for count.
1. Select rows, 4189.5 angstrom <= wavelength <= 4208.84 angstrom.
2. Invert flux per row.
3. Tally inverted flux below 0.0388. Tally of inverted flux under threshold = 13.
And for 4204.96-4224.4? 14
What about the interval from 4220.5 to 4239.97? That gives 9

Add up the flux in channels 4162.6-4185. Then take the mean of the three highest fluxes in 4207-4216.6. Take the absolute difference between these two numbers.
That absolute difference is 546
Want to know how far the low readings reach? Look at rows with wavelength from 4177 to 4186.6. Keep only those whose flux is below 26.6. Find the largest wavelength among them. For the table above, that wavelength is 4184.20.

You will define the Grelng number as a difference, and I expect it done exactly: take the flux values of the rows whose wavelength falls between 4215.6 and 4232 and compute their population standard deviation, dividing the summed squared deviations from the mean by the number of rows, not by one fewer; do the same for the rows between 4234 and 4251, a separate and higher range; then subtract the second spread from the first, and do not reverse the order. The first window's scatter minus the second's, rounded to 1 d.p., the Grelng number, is 1.2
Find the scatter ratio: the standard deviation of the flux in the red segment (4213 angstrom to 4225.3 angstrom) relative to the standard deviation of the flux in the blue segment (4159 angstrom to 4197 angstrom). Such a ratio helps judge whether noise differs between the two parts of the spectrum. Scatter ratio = 1.7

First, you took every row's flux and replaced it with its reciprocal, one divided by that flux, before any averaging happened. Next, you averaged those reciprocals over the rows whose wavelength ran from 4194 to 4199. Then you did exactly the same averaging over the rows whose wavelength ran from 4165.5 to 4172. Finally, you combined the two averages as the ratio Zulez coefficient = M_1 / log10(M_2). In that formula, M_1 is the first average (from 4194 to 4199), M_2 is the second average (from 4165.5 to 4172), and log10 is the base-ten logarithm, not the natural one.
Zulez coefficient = -0.028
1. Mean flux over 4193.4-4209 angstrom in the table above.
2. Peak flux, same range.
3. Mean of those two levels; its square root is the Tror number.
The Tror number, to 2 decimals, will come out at 5.42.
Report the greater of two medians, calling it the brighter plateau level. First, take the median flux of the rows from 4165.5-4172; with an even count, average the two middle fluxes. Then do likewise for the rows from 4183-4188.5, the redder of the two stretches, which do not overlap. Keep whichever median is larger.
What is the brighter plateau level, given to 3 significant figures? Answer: 28.1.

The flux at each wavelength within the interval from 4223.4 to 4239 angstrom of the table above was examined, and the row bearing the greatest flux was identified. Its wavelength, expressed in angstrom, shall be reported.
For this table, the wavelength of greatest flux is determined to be 4234.60 angstrom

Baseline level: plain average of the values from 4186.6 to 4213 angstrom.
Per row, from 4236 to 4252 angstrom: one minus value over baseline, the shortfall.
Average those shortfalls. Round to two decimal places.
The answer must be -0.05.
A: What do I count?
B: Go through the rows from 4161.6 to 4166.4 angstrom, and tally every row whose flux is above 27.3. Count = 3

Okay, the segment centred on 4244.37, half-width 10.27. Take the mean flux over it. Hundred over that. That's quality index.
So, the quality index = 3.61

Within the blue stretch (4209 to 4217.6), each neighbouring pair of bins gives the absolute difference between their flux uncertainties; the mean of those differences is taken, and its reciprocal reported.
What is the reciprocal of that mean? 26.7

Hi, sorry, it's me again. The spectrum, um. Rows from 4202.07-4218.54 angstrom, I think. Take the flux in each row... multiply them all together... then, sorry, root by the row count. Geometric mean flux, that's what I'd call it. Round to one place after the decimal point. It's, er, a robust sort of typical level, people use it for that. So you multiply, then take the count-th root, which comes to 27.1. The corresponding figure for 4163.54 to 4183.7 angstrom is 25.2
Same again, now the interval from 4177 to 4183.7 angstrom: 24.7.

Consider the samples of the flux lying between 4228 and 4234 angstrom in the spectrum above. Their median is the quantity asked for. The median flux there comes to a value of 25.2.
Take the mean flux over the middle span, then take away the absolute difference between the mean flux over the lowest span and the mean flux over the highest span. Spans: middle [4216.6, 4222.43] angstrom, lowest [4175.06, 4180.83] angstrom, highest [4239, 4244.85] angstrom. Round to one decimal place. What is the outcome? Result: 24.6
